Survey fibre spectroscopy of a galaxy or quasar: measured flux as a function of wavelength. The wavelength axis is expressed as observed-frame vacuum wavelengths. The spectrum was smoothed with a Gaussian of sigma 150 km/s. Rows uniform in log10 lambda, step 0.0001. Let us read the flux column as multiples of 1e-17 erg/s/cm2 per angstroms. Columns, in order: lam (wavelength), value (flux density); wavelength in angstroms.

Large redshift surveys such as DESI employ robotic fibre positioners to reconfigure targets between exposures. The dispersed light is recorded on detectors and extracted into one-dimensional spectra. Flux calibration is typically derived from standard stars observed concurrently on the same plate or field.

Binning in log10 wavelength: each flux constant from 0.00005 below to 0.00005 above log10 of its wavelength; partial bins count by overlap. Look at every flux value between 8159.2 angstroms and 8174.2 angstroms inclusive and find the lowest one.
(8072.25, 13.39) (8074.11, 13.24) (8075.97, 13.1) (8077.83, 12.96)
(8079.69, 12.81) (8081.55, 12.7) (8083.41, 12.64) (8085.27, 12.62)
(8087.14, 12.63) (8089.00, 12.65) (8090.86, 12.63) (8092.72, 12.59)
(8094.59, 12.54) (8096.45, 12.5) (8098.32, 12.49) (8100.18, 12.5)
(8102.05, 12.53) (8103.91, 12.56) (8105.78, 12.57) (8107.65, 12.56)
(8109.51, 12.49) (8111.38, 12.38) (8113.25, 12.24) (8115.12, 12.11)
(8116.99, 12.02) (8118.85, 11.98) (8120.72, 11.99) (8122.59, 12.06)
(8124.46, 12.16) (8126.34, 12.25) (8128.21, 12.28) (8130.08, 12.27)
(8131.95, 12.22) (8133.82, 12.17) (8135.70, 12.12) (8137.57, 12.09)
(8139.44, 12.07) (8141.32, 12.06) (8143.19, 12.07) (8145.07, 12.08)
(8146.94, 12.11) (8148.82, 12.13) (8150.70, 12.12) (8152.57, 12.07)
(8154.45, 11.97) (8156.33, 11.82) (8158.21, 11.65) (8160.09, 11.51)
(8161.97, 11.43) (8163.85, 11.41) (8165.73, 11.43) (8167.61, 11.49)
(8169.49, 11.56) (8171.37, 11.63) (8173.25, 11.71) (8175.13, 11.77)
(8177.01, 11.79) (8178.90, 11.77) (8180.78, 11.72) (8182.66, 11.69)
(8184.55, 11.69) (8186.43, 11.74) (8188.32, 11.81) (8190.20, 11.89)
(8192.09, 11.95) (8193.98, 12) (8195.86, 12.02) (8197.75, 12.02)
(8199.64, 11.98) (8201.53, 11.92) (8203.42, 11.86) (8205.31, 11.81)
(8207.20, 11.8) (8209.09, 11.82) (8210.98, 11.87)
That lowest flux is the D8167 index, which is 11.41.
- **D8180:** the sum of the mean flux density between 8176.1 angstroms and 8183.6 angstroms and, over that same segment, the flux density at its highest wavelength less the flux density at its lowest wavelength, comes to 11.64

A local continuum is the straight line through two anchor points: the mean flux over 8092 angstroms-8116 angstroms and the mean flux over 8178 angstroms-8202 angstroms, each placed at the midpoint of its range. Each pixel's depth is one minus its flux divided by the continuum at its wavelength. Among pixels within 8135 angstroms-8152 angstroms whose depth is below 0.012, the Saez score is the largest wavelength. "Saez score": 8150.70 angstroms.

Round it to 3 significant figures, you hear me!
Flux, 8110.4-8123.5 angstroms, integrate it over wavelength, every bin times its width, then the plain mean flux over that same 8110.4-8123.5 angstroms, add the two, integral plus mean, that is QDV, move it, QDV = 171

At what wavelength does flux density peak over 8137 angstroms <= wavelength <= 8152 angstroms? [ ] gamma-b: 8148.82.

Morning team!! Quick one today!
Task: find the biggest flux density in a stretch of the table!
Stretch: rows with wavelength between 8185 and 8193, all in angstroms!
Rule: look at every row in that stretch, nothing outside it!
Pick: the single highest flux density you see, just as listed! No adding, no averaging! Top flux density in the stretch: 11.95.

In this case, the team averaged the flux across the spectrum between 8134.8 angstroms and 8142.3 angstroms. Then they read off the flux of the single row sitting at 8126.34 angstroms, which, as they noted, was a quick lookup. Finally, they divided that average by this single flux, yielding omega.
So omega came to 0.99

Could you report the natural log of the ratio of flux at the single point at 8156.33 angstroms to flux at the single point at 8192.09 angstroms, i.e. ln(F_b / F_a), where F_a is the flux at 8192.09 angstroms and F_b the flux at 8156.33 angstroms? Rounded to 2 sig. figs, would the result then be -0.011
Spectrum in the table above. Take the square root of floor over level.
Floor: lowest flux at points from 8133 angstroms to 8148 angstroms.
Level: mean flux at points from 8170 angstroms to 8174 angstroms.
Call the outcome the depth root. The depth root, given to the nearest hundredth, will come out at 1.02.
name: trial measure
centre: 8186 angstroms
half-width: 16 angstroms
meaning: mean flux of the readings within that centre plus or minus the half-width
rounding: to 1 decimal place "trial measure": 11.8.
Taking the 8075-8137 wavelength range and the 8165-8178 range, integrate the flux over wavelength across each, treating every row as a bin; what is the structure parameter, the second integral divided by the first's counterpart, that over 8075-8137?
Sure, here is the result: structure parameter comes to 0.2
